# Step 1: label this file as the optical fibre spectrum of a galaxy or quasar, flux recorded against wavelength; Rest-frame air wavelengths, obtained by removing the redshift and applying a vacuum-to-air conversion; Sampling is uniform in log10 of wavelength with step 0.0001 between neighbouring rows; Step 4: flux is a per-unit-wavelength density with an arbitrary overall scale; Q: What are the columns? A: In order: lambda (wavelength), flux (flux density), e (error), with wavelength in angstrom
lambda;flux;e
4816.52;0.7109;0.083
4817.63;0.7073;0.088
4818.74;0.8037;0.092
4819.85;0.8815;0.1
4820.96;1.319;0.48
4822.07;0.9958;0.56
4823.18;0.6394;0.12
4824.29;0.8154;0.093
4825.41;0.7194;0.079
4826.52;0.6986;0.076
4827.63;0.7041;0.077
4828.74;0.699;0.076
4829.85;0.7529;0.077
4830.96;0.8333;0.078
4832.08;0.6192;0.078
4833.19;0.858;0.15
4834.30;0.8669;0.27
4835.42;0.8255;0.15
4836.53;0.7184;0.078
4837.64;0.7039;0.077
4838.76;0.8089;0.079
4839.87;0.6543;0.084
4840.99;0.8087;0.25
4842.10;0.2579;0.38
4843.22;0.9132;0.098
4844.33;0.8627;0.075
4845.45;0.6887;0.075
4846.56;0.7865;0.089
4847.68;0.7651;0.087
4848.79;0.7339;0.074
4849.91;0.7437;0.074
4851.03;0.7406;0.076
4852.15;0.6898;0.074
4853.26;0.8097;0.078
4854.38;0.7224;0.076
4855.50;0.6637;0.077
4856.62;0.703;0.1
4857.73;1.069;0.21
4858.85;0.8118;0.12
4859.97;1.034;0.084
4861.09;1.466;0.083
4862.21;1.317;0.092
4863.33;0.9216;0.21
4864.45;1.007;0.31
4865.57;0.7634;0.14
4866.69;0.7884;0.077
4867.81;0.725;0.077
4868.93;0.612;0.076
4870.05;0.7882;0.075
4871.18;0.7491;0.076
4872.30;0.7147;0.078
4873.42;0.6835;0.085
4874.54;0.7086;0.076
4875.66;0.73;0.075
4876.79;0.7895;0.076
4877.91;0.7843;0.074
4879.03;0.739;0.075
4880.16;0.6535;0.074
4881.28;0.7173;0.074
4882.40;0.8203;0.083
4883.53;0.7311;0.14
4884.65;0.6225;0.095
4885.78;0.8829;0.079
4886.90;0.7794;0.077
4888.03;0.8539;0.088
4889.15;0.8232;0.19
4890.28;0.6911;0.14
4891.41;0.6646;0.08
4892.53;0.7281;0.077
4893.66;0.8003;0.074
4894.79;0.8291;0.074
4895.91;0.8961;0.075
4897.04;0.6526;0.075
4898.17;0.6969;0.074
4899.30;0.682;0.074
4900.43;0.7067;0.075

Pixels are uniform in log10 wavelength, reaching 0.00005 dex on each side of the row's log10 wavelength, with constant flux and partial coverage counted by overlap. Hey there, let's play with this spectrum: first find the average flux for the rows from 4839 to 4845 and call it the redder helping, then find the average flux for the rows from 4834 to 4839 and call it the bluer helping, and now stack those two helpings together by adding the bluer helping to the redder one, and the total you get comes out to 1.48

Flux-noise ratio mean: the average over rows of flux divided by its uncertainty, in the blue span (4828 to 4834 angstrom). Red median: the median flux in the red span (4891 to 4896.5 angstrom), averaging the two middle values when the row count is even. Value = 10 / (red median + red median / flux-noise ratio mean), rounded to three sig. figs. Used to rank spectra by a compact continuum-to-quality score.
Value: 11.2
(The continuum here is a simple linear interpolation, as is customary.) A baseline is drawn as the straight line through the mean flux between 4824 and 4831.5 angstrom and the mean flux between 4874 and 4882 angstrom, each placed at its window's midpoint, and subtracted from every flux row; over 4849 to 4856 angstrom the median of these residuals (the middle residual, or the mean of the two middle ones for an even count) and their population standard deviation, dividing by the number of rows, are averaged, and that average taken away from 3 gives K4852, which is 2.981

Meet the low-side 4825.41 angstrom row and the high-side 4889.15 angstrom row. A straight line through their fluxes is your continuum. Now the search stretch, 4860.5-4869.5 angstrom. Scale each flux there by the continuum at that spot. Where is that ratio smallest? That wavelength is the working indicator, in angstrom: 4868.93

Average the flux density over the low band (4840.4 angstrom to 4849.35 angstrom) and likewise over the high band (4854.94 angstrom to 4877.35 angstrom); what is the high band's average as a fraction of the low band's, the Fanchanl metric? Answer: 1.17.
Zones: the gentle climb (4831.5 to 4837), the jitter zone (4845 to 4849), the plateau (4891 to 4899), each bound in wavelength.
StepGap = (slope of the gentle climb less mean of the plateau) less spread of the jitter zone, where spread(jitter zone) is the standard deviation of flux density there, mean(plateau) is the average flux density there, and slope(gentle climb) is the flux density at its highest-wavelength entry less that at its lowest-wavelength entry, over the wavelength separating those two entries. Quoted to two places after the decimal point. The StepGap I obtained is -0.77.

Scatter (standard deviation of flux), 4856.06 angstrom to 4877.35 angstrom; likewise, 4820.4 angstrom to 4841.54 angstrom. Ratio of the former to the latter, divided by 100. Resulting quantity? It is 0.014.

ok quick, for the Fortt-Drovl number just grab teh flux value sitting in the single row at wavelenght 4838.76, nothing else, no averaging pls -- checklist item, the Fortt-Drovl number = 0.8089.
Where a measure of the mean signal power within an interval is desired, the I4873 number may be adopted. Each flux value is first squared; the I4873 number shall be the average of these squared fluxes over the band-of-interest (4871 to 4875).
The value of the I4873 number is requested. 0.51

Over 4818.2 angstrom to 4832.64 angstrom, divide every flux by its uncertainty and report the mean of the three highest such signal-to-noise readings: 9.9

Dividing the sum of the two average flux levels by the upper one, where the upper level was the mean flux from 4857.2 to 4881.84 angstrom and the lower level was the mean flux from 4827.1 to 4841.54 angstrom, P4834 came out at 1.90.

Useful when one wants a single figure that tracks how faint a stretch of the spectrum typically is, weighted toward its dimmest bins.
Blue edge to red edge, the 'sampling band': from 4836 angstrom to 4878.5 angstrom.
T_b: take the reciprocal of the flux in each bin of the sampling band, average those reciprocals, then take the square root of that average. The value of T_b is 1.16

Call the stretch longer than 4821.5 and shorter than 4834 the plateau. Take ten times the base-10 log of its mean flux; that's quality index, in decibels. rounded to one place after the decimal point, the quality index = -1.2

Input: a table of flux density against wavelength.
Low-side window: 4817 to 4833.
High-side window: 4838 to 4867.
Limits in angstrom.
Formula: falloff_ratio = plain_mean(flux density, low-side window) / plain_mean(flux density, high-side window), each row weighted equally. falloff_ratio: 0.97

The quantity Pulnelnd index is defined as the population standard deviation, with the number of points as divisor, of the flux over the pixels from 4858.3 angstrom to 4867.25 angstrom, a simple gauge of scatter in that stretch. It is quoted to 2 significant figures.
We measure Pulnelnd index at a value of 0.24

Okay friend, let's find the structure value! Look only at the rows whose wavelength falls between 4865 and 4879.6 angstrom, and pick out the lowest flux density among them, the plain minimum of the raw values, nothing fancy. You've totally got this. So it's 0.612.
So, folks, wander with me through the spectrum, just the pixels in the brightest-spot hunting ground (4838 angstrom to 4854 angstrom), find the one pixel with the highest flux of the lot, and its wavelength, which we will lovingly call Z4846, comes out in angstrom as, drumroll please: 4843.22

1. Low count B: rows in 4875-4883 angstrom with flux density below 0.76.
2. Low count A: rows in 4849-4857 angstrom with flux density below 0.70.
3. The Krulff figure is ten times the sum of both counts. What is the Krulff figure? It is 60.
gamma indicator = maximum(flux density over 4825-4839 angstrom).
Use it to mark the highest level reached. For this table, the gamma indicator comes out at 0.8669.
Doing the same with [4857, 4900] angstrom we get 1.466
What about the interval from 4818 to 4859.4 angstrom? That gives 1.319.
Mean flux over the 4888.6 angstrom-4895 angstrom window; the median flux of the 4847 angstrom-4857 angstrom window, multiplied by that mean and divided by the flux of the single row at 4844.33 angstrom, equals 0.64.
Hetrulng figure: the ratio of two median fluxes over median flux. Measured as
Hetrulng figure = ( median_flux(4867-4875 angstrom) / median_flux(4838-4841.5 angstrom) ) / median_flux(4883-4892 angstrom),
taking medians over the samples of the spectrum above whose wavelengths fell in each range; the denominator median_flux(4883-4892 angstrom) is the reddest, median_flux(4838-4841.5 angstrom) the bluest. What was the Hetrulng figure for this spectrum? 1.2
